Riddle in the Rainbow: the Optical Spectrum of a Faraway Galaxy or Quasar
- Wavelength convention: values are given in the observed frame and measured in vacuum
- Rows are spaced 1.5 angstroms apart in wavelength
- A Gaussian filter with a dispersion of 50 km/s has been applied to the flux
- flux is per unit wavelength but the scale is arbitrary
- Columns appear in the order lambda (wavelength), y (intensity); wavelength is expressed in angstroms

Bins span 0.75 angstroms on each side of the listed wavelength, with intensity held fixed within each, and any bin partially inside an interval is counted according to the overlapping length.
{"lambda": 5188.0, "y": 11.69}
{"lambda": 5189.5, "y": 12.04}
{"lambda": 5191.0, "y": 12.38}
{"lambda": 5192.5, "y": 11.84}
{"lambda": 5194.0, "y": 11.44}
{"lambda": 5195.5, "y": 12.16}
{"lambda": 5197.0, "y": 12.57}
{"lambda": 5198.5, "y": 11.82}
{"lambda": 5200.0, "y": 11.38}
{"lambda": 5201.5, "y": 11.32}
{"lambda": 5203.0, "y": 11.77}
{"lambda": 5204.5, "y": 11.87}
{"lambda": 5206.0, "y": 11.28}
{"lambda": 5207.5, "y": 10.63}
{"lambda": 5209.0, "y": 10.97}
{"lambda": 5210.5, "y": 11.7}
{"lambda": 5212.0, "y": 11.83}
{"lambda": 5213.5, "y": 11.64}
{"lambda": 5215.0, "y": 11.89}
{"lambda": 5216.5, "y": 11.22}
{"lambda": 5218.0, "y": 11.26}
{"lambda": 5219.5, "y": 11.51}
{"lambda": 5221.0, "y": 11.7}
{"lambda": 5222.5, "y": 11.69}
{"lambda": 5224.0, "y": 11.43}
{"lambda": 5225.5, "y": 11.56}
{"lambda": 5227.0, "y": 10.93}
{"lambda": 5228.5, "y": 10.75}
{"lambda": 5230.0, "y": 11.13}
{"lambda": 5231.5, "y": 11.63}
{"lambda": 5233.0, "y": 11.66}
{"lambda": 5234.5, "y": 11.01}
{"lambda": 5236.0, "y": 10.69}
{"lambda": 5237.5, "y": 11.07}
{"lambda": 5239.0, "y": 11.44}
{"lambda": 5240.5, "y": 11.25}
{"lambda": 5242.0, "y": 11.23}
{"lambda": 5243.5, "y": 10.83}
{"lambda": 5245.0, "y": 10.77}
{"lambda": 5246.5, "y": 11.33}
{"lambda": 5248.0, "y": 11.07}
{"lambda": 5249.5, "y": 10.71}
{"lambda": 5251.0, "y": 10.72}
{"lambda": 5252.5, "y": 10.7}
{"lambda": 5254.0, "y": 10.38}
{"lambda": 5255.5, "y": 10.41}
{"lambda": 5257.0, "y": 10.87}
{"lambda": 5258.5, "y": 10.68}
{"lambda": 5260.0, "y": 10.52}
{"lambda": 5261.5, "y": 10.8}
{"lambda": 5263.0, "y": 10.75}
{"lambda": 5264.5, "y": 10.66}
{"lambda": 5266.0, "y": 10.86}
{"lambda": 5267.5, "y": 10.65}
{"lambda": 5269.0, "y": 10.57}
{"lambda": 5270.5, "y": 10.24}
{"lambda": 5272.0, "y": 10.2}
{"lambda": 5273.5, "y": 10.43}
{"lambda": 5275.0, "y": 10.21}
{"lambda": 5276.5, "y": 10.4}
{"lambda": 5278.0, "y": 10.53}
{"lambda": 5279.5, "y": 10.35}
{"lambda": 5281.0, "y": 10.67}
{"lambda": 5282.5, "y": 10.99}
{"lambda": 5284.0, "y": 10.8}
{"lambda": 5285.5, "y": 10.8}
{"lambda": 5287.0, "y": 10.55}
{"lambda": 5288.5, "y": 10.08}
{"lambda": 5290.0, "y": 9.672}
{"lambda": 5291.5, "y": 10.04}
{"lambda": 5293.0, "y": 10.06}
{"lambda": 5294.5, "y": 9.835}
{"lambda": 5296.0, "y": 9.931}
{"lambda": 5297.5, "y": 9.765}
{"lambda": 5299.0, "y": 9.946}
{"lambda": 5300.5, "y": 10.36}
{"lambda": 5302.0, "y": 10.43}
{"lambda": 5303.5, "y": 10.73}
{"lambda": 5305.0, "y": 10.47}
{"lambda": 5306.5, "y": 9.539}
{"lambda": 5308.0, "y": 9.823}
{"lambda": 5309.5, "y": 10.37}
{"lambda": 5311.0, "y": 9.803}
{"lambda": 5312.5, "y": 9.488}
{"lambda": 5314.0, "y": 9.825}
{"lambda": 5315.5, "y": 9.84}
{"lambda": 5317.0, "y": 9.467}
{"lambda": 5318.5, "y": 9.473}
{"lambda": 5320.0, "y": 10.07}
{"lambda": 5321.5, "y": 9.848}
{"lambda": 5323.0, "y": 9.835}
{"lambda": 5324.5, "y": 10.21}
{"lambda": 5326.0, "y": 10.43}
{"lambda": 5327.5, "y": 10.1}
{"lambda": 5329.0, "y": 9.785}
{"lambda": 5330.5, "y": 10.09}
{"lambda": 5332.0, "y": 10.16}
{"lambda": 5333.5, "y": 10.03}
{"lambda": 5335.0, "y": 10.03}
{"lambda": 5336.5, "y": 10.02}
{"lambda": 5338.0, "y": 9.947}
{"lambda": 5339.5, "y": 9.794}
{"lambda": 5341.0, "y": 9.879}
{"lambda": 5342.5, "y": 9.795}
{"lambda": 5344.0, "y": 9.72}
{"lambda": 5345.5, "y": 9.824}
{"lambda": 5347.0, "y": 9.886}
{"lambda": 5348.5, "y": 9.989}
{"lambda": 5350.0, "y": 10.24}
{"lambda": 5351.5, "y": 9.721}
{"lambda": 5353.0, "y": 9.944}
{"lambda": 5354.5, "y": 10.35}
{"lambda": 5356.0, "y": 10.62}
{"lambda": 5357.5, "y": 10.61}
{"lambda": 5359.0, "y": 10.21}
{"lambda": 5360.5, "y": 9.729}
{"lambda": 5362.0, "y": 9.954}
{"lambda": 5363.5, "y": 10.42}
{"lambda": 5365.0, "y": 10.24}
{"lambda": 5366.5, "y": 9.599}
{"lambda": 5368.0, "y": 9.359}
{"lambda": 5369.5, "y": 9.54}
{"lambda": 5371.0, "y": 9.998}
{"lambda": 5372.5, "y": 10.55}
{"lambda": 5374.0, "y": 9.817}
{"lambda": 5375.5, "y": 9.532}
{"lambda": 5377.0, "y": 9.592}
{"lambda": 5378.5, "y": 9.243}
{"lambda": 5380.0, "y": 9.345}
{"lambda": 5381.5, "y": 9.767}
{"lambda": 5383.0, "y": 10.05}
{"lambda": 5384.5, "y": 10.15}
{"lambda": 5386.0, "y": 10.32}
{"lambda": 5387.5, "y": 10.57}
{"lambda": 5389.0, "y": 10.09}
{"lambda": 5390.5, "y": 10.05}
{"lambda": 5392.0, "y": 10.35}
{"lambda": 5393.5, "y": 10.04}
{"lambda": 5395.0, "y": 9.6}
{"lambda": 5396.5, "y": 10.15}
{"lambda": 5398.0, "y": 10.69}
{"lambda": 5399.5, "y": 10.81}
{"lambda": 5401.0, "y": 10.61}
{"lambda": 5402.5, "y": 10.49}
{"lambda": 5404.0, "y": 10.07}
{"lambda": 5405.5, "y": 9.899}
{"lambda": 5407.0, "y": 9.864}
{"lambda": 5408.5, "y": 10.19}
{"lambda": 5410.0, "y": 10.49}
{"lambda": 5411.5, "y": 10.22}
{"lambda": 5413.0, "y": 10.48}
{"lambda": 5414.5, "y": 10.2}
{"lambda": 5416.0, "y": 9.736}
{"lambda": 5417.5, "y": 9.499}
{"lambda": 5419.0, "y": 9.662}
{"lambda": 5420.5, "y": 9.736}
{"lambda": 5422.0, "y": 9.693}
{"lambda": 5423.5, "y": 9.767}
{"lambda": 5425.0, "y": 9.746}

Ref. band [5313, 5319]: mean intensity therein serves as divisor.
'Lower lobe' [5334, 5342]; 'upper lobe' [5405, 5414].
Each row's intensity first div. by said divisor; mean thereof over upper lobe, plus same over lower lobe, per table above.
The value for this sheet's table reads 2.09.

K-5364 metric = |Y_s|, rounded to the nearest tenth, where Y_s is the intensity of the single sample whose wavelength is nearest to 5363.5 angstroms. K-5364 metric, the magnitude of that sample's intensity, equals 10.4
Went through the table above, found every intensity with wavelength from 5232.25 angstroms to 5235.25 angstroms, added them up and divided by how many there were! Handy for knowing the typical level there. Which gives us 11.3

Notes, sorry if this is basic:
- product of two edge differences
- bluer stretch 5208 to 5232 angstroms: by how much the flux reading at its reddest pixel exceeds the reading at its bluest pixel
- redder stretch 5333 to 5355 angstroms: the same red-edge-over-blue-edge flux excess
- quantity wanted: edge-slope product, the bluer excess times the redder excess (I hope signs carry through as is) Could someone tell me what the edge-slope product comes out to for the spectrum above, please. 0.21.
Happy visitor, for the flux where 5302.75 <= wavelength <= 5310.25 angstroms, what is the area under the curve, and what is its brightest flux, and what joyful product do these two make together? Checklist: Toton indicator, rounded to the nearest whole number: 820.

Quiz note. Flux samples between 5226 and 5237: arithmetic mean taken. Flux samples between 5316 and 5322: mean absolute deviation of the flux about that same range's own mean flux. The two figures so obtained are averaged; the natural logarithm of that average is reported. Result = 1.74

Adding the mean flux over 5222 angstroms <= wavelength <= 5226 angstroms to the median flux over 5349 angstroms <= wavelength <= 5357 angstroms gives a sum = 21.8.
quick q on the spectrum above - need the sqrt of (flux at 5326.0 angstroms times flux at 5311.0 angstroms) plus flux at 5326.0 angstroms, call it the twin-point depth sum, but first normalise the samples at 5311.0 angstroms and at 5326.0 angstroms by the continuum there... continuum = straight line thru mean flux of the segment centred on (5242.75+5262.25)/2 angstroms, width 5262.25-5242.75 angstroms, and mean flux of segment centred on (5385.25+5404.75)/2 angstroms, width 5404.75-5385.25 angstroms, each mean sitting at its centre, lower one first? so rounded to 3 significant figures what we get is 1.95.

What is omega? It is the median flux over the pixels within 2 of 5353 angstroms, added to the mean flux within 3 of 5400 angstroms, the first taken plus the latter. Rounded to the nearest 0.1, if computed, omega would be 20.6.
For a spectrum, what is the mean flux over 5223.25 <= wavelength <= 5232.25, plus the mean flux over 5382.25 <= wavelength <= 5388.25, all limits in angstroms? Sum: 21.5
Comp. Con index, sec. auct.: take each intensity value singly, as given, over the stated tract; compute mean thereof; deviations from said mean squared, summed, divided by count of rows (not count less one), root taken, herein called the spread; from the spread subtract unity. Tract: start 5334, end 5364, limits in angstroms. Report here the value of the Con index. -0.72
